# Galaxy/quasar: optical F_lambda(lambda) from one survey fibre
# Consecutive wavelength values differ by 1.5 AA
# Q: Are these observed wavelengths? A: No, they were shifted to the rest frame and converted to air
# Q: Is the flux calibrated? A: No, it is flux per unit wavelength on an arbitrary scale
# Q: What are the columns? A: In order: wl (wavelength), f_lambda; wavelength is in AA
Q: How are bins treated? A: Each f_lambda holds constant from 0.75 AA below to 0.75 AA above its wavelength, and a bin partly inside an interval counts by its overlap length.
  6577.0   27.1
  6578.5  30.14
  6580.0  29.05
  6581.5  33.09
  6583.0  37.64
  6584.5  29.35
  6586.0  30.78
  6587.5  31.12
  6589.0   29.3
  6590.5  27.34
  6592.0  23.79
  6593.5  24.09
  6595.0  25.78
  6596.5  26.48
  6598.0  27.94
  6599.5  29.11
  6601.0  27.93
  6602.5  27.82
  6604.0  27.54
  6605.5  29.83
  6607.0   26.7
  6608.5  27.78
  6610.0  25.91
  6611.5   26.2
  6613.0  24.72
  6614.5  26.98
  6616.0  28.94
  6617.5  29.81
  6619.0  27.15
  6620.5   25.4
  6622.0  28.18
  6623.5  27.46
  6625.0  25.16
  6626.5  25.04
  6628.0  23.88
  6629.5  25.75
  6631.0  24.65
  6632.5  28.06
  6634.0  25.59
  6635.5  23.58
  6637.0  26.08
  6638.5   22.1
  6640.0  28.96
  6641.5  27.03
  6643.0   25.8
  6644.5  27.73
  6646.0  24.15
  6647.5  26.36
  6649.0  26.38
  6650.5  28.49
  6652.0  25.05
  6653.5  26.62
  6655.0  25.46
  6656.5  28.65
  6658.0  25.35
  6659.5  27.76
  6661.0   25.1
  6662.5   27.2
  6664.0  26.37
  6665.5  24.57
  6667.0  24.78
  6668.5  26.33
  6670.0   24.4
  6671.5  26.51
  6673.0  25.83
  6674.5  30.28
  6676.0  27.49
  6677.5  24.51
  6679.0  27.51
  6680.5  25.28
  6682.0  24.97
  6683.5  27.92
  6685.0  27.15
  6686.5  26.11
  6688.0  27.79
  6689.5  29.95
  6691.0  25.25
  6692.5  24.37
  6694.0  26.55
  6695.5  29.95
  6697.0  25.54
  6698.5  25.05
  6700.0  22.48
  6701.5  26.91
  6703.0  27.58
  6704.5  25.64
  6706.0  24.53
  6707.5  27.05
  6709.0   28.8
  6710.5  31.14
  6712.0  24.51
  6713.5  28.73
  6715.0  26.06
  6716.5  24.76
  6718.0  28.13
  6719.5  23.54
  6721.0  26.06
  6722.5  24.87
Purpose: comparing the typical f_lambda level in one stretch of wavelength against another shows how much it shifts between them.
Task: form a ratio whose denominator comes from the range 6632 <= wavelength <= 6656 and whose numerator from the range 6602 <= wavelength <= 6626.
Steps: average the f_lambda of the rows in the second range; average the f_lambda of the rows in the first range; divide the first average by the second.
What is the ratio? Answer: 1.04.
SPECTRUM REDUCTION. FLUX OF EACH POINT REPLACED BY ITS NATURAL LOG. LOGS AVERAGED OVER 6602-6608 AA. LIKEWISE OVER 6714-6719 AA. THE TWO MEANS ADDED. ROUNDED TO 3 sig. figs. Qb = 6.60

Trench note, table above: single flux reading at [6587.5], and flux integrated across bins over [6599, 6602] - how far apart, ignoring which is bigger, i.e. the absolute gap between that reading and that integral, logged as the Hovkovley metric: 54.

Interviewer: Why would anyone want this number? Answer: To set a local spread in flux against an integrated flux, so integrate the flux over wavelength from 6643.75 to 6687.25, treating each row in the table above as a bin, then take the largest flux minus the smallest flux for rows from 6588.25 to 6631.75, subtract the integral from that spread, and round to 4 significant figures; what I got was -1140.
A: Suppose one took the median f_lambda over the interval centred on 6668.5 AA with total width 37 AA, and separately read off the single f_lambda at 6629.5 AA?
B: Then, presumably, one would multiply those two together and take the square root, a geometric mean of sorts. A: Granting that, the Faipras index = 26.0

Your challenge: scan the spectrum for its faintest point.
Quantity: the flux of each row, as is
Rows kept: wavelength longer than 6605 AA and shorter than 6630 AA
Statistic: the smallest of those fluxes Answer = 23.88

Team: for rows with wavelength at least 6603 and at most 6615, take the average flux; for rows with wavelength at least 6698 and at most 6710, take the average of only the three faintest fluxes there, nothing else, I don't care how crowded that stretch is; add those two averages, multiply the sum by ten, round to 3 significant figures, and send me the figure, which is 510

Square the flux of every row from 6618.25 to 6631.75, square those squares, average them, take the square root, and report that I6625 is 674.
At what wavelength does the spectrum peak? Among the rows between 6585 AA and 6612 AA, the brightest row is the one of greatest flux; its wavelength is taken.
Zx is 6587.5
